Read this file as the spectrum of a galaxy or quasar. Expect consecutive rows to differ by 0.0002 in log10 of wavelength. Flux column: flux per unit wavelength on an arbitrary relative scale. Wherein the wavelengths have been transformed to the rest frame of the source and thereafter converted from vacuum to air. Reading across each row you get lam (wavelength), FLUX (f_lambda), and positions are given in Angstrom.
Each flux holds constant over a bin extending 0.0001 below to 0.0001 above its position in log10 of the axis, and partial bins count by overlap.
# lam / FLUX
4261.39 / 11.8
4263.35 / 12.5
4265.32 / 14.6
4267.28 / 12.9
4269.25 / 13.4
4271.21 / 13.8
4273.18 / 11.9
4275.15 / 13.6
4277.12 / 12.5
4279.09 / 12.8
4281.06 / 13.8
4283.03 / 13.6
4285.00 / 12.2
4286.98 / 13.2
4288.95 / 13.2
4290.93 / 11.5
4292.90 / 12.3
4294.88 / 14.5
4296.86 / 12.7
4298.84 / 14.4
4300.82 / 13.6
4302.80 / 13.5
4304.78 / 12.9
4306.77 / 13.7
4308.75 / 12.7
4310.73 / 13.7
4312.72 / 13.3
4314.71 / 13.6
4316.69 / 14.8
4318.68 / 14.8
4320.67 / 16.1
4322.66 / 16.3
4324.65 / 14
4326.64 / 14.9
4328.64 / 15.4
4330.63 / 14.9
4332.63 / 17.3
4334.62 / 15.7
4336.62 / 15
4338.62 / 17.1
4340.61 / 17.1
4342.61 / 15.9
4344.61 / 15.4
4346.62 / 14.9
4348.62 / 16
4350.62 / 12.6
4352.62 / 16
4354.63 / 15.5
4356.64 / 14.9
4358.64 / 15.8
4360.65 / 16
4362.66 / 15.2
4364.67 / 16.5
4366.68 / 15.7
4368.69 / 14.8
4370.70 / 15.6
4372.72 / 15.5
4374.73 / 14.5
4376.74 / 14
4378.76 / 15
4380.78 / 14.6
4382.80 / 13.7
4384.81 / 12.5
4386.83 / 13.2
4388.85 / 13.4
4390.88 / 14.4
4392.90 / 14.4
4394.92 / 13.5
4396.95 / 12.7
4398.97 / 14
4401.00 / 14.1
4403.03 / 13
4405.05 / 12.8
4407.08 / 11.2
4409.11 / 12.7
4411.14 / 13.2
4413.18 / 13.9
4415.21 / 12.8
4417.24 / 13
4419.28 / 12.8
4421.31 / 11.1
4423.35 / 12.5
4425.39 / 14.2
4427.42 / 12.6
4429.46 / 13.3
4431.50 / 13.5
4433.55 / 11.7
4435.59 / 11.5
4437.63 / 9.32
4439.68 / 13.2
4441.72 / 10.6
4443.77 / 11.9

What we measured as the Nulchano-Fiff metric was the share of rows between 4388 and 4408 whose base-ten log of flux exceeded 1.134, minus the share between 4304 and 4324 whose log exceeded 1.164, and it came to 0.0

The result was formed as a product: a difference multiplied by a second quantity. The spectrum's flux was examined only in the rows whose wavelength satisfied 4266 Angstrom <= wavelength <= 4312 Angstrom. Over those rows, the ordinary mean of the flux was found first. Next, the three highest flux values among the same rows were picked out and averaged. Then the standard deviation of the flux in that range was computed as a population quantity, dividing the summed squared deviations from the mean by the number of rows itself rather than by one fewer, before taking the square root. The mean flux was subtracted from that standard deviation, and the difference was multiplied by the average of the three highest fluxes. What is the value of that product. -177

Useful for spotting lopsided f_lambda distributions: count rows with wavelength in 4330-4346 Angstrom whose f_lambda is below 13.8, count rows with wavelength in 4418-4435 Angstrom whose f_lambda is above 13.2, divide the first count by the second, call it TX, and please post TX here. 0.0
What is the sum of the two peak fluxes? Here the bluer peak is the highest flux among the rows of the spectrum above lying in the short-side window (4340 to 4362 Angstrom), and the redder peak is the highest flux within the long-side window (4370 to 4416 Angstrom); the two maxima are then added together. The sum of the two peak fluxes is 32.7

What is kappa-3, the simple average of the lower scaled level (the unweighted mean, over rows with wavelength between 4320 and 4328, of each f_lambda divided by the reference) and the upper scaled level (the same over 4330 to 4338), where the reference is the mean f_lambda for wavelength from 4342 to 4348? 1.01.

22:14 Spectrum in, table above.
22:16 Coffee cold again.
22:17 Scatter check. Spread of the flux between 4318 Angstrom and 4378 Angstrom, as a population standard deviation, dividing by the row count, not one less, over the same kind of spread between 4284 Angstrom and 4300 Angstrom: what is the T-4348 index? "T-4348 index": 0.98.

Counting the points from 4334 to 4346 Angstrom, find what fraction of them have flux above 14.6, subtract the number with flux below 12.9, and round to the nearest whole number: 1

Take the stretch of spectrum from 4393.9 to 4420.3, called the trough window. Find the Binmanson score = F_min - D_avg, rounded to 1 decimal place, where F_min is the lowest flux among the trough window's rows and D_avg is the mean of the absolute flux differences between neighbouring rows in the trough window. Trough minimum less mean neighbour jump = 10.4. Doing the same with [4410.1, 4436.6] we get 10.1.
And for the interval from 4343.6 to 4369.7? 11.4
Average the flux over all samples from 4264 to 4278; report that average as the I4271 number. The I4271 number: 13.2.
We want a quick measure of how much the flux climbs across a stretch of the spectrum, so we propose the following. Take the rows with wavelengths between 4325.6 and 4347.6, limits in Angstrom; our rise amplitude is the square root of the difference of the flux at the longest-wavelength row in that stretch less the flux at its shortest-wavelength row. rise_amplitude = 0.00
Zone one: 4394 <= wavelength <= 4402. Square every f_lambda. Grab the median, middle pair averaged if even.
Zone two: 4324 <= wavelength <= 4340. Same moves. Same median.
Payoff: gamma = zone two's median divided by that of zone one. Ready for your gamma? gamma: 1.2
